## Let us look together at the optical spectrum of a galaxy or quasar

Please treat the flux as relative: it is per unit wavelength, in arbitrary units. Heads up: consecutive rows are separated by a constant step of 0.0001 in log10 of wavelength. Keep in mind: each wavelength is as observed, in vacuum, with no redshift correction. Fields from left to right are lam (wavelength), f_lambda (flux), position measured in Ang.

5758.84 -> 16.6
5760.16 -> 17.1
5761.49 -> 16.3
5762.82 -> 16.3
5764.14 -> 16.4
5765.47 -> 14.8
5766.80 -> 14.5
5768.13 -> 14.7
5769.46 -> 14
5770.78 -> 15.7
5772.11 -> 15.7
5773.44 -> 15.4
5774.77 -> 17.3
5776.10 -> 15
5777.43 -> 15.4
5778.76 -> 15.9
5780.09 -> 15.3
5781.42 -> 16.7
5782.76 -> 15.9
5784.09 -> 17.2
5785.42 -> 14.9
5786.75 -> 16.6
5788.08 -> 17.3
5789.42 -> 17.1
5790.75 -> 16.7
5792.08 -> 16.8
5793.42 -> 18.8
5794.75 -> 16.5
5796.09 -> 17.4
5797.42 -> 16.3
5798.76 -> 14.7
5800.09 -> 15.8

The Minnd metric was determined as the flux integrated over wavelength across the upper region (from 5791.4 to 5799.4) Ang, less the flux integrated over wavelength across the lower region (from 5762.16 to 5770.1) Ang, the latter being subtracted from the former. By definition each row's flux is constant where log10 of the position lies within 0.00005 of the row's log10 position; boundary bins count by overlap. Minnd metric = 14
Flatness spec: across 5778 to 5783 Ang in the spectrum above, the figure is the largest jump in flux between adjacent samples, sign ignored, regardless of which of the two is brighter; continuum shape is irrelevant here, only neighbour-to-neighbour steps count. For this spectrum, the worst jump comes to 1.4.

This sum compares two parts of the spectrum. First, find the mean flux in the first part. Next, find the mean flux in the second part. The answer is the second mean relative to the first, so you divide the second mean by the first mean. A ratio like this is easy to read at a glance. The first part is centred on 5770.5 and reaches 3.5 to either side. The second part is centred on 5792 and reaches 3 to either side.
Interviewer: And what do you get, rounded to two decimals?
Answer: 1.14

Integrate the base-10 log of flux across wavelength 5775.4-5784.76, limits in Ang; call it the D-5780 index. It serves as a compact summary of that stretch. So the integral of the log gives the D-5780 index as 11.2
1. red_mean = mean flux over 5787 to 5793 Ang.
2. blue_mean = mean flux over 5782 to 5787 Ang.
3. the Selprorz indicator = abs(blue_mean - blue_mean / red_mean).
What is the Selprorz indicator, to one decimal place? 15.2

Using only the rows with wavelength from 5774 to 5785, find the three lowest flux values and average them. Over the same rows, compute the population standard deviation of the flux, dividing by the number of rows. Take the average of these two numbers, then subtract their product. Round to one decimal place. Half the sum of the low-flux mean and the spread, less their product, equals -4.5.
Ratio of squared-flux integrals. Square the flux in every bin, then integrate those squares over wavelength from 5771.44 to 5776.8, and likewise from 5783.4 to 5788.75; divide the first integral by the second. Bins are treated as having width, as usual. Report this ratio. 0.92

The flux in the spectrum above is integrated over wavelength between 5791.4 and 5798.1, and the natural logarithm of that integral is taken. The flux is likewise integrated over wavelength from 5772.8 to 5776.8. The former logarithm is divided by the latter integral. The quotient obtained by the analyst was 0.075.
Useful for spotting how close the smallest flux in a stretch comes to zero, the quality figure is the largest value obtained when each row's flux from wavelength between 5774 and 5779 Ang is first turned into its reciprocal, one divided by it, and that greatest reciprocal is 0.0667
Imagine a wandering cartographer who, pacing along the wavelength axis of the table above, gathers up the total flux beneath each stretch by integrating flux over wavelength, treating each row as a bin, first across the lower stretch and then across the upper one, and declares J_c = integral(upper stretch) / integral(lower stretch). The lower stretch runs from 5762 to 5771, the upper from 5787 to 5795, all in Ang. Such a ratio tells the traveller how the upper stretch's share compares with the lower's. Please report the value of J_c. 1.0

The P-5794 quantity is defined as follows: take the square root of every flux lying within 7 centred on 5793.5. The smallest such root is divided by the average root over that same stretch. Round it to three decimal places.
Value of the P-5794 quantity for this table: 0.979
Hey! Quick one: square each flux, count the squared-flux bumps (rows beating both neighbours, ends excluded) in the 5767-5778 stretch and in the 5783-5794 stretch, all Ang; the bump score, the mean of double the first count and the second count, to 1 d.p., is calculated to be 1.5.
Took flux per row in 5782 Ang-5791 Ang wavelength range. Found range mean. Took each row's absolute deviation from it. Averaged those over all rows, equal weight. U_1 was 0.64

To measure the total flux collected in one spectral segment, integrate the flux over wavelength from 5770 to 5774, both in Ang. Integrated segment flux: 62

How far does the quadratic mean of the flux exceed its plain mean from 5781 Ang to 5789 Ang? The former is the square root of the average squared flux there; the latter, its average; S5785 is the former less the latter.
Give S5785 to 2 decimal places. 0.02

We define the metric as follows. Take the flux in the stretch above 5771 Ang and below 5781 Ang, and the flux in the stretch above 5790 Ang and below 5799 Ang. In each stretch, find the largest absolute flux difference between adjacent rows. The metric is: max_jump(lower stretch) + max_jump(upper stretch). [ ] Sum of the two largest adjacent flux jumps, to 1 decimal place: 4.6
